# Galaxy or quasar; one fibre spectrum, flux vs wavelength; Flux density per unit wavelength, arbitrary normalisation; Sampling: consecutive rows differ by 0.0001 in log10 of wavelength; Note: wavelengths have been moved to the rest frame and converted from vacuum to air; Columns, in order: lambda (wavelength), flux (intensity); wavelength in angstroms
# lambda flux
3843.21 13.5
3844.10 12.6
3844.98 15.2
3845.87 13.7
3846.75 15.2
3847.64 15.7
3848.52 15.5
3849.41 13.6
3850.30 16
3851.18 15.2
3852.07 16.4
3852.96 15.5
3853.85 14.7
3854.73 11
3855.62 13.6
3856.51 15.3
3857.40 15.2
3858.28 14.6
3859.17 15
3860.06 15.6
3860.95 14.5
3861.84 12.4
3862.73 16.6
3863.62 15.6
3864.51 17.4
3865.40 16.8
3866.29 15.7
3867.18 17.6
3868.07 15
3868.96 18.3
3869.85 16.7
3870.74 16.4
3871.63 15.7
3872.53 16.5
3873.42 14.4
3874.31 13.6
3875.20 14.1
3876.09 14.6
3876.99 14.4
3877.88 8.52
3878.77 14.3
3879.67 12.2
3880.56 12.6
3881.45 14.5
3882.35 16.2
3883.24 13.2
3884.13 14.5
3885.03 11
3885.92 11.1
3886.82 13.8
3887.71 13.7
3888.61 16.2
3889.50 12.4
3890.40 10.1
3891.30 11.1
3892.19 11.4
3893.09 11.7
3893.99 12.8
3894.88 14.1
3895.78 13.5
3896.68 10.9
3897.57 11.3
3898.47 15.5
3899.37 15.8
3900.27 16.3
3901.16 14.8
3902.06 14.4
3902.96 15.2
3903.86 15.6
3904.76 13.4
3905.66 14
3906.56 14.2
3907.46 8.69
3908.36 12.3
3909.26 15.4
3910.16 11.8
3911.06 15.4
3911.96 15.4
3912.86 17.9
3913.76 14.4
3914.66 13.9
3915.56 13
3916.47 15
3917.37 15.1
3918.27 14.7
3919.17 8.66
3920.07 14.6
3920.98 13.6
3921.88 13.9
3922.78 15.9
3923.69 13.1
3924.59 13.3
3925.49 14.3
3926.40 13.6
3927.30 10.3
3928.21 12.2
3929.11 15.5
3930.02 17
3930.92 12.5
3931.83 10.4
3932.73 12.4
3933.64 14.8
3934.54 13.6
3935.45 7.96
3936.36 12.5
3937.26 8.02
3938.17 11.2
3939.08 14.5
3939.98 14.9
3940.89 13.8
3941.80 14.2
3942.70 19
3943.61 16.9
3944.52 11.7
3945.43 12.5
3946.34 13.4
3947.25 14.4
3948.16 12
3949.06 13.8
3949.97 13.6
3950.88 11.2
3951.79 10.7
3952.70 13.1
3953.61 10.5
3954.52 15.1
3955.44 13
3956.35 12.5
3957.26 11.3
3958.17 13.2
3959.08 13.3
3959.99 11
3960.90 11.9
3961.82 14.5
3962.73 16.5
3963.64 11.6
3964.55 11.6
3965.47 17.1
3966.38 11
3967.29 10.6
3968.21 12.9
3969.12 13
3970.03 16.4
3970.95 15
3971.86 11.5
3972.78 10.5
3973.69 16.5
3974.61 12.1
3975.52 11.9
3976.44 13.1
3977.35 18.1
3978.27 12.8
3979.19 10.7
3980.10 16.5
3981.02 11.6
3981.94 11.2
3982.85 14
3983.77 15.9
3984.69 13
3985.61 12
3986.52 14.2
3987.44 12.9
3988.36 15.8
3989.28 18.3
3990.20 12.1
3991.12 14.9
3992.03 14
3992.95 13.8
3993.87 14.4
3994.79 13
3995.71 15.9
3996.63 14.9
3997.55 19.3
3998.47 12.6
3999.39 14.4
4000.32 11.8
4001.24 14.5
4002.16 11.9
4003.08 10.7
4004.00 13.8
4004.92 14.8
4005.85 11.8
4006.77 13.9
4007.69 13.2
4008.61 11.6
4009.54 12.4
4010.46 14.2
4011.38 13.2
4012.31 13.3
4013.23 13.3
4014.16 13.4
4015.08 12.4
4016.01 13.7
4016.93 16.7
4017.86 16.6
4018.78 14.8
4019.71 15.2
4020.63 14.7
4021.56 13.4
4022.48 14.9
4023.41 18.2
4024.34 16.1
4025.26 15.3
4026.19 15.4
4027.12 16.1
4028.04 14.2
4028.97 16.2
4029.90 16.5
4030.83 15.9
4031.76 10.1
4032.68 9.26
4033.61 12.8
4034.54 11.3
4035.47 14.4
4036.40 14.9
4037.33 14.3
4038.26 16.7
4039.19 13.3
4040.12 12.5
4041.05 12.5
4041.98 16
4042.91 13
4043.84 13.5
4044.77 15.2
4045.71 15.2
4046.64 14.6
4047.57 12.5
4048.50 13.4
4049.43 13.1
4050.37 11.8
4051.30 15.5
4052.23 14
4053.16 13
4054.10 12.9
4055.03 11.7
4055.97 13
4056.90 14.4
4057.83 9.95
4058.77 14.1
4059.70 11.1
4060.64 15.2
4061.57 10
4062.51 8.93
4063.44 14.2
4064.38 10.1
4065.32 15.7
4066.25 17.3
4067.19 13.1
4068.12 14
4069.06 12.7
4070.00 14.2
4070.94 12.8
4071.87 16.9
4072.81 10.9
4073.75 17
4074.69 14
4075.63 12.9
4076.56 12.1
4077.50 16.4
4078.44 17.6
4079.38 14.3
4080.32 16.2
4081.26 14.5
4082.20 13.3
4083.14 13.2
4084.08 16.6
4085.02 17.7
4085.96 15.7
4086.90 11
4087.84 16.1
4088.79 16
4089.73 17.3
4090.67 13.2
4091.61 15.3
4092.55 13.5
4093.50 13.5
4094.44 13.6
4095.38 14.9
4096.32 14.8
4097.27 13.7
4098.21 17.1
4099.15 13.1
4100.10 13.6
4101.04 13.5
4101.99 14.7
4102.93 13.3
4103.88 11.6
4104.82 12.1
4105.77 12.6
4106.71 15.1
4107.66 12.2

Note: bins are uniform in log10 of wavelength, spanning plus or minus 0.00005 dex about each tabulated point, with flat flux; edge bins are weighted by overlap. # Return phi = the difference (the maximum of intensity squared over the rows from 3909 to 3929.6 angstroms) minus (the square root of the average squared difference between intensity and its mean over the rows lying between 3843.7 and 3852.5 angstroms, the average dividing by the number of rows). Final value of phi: 319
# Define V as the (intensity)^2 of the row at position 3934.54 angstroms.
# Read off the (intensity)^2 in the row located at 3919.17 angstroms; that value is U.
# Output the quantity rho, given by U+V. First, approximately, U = 75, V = 185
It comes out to 260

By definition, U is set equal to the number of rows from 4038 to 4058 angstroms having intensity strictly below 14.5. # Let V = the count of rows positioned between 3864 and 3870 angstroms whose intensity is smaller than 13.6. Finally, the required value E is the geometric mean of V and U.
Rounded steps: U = 16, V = 0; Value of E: 0.0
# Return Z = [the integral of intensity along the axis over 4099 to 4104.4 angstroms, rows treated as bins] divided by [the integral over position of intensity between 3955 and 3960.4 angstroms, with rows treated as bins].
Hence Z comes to 1.1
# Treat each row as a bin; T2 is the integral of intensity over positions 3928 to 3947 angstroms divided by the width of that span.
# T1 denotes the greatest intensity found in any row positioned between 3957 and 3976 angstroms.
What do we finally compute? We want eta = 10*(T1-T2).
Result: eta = 38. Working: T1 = 17.1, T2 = 13.3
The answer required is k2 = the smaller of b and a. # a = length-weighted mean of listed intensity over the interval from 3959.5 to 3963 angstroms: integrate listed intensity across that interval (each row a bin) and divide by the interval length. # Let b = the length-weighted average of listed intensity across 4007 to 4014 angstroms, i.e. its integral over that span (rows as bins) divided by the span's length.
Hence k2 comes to 13.1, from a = 13.3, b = 13.1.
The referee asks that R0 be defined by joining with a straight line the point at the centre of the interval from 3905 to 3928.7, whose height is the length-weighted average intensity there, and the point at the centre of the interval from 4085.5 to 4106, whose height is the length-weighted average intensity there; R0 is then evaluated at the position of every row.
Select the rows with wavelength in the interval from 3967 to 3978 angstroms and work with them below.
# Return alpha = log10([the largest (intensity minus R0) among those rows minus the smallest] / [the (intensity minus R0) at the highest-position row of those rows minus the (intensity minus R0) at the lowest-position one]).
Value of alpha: 0.0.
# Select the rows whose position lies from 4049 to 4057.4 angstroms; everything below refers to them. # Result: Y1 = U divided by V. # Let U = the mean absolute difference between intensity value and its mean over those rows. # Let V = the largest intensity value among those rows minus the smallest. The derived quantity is 0.240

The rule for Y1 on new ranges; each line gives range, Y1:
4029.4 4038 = 0.296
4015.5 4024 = 0.252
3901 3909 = 0.208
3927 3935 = 0.270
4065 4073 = 0.257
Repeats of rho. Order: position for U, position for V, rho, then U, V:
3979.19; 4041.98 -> 370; 114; 256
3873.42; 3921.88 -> 401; 207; 193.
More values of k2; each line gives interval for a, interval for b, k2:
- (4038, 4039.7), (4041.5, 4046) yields 14.5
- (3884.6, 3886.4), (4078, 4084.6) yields 11.1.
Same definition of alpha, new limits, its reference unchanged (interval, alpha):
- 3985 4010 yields 1.4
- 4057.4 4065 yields 1.7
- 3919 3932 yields 0.7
